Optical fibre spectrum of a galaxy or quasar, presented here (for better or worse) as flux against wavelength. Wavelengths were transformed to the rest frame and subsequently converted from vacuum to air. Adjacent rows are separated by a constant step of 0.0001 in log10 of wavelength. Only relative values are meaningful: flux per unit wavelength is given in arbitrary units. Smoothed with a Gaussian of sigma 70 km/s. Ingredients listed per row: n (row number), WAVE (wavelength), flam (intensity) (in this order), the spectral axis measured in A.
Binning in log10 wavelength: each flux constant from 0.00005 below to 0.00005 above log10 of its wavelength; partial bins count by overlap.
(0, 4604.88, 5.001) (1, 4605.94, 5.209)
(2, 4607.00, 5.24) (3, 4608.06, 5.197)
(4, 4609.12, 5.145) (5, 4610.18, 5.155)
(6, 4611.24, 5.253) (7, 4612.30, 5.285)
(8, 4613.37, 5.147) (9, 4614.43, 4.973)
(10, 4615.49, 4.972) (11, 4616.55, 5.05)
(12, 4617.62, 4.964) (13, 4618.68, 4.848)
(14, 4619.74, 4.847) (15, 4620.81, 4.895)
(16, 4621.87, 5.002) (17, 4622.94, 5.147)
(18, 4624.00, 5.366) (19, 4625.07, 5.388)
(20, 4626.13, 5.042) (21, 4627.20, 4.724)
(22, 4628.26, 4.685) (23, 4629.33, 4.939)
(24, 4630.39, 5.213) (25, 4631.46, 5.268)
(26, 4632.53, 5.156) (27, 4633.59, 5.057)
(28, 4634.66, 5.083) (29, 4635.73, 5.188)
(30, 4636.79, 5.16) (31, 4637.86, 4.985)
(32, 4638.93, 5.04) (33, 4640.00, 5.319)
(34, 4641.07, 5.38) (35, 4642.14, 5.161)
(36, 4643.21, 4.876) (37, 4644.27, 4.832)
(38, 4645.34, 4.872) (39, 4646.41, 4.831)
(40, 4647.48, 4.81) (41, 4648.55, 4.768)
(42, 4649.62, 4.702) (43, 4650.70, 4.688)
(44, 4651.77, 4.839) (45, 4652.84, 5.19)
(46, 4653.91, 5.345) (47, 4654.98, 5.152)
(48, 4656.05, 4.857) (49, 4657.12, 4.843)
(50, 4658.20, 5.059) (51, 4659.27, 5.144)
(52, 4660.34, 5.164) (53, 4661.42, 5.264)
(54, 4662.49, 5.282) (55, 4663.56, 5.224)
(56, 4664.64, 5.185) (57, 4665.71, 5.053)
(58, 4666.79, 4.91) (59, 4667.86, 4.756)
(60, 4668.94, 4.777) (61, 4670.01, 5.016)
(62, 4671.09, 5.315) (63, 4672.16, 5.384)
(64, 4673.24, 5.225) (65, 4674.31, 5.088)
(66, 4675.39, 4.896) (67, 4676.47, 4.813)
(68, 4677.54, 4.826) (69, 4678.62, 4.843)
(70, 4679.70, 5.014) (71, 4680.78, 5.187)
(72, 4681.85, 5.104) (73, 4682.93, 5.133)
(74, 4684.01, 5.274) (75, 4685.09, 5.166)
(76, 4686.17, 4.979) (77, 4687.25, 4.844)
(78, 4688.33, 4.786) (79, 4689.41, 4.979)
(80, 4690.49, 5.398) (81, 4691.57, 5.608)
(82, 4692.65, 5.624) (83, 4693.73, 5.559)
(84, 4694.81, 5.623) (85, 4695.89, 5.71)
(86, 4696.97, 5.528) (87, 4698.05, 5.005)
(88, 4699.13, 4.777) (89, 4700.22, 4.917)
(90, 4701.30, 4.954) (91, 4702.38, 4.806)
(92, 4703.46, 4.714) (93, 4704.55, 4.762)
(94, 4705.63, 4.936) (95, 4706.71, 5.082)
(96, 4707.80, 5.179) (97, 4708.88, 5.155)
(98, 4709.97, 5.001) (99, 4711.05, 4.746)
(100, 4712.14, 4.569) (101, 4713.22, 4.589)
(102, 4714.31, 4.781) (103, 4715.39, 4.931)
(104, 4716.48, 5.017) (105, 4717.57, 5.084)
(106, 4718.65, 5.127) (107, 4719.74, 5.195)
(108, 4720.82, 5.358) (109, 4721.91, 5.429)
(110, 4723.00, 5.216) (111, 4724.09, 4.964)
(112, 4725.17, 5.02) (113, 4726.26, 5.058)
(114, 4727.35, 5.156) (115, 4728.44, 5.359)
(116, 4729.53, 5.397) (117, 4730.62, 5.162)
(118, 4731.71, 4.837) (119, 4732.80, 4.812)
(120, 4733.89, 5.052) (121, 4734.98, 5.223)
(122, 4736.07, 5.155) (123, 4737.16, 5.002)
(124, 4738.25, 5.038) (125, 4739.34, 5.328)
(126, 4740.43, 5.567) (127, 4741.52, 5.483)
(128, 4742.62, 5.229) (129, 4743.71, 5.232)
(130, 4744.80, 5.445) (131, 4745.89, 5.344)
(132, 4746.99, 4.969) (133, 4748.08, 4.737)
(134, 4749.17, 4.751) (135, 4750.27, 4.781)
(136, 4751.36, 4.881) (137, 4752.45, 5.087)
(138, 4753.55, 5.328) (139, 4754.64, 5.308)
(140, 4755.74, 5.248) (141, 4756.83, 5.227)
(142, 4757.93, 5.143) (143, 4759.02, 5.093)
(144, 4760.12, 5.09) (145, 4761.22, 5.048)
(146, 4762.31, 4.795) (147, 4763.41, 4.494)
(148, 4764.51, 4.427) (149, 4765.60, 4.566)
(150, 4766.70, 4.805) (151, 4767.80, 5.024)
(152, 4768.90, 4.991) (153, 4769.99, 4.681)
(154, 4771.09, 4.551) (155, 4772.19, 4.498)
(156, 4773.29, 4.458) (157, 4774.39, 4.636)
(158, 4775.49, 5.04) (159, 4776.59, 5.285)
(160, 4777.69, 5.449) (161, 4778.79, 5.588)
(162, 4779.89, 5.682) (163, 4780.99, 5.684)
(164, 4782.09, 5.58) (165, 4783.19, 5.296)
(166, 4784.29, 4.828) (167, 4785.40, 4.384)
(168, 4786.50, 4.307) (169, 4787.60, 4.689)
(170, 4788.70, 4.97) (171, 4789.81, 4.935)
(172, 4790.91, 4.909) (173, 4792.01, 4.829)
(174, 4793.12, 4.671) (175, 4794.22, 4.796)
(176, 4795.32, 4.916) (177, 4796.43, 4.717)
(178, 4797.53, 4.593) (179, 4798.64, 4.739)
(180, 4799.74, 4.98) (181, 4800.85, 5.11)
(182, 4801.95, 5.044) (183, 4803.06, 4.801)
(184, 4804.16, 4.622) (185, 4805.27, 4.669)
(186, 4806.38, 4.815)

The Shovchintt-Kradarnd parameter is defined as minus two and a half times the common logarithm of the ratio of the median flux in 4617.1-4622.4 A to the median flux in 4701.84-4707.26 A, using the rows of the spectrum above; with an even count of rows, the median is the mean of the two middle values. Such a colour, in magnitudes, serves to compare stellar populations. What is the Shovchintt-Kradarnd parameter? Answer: -0.02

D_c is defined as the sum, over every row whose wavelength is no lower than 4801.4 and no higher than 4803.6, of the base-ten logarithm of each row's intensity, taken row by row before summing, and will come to 1.38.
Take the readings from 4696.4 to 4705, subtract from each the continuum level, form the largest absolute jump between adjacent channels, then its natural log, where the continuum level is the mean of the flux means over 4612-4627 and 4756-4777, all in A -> -0.65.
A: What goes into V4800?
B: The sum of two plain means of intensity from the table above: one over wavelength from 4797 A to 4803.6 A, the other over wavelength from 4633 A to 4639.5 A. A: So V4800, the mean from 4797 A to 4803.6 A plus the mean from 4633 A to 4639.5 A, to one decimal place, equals 10.0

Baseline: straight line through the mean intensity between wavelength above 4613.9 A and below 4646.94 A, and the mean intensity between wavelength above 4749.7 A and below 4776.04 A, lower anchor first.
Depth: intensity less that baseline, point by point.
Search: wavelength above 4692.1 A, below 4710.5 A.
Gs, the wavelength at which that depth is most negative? 4703.46 A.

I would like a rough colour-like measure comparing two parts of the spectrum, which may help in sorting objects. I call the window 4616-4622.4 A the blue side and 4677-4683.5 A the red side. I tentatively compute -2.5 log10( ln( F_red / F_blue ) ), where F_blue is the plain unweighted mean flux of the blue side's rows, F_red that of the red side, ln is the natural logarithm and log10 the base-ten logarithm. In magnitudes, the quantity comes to 4.4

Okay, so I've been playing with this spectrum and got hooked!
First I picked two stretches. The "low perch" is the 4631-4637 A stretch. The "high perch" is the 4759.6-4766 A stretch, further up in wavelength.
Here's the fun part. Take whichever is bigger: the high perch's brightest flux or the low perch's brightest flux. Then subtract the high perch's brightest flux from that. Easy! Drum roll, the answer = 0.18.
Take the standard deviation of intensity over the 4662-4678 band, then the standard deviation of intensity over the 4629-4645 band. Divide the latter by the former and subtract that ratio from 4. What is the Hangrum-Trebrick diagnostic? 3.25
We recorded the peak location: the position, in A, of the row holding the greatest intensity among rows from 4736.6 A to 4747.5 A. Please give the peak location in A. 4740.43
